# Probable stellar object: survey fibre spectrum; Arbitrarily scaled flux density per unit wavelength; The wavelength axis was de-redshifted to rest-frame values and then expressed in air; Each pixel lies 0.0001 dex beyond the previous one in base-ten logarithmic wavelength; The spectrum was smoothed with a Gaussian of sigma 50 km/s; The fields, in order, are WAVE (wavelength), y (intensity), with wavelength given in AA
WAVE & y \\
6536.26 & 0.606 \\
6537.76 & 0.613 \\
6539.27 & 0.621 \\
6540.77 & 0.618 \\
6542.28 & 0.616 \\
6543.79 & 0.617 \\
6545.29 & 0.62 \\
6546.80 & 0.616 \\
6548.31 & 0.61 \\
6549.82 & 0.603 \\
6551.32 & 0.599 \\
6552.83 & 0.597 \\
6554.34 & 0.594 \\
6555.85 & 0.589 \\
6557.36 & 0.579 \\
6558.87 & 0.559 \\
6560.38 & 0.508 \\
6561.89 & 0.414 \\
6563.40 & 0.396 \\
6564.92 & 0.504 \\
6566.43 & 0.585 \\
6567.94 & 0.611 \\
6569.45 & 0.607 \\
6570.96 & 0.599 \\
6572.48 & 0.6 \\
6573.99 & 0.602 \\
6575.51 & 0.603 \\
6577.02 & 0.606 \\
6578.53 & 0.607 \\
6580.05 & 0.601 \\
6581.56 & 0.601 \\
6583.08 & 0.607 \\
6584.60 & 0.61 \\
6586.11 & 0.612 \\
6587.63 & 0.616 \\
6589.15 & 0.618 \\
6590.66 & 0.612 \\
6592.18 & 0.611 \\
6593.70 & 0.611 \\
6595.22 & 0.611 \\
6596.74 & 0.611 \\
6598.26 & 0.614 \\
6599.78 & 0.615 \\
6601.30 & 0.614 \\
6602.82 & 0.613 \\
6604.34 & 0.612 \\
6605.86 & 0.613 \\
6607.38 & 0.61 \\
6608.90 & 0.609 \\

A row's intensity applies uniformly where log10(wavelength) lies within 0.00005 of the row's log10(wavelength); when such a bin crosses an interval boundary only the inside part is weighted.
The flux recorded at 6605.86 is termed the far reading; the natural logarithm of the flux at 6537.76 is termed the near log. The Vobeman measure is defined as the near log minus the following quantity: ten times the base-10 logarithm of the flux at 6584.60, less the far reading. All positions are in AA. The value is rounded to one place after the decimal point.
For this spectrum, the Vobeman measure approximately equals 2.3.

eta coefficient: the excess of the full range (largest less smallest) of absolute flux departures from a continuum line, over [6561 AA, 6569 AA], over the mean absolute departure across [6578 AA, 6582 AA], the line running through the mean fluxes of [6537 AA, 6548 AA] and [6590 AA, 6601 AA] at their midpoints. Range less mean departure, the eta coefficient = 0.205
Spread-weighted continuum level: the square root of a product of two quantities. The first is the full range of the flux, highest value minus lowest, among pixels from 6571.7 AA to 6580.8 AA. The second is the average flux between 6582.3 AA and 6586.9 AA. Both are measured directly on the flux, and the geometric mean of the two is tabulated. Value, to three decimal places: 0.065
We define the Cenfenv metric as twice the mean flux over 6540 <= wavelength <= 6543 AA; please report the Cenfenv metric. 1.23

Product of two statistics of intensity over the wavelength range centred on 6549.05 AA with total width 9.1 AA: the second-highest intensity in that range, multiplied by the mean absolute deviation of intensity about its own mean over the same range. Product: 0.0048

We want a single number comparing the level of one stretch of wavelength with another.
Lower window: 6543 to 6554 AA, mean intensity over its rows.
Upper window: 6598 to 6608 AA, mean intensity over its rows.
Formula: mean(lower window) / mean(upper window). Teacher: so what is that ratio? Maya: 0.99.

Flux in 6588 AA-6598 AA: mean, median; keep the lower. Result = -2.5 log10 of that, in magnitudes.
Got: 0.535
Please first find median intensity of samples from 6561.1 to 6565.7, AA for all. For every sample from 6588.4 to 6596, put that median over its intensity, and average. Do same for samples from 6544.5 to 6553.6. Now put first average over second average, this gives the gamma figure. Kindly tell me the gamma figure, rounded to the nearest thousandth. 0.991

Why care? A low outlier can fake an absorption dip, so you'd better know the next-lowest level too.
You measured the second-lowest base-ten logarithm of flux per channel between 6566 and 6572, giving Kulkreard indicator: -0.223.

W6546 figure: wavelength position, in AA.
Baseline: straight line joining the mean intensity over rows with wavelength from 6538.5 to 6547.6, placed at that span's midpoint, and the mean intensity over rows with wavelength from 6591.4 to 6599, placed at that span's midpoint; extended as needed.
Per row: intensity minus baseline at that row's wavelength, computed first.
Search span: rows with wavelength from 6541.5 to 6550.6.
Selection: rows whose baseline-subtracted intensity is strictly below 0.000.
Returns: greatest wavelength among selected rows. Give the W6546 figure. 6549.82 AA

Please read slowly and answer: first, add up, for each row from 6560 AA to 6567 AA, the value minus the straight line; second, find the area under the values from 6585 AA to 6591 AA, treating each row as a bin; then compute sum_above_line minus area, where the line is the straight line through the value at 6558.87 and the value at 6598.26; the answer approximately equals -4.1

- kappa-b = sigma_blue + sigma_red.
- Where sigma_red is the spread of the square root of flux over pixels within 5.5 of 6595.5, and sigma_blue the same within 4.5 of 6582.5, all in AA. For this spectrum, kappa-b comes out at 0.00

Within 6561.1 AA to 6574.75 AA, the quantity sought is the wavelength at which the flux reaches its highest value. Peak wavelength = 6567.94 AA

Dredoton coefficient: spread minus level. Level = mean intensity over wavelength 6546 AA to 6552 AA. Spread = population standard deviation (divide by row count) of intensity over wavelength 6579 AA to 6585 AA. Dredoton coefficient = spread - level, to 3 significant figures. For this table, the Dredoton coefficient -0.603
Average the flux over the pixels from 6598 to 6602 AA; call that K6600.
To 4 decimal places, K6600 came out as 0.6143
